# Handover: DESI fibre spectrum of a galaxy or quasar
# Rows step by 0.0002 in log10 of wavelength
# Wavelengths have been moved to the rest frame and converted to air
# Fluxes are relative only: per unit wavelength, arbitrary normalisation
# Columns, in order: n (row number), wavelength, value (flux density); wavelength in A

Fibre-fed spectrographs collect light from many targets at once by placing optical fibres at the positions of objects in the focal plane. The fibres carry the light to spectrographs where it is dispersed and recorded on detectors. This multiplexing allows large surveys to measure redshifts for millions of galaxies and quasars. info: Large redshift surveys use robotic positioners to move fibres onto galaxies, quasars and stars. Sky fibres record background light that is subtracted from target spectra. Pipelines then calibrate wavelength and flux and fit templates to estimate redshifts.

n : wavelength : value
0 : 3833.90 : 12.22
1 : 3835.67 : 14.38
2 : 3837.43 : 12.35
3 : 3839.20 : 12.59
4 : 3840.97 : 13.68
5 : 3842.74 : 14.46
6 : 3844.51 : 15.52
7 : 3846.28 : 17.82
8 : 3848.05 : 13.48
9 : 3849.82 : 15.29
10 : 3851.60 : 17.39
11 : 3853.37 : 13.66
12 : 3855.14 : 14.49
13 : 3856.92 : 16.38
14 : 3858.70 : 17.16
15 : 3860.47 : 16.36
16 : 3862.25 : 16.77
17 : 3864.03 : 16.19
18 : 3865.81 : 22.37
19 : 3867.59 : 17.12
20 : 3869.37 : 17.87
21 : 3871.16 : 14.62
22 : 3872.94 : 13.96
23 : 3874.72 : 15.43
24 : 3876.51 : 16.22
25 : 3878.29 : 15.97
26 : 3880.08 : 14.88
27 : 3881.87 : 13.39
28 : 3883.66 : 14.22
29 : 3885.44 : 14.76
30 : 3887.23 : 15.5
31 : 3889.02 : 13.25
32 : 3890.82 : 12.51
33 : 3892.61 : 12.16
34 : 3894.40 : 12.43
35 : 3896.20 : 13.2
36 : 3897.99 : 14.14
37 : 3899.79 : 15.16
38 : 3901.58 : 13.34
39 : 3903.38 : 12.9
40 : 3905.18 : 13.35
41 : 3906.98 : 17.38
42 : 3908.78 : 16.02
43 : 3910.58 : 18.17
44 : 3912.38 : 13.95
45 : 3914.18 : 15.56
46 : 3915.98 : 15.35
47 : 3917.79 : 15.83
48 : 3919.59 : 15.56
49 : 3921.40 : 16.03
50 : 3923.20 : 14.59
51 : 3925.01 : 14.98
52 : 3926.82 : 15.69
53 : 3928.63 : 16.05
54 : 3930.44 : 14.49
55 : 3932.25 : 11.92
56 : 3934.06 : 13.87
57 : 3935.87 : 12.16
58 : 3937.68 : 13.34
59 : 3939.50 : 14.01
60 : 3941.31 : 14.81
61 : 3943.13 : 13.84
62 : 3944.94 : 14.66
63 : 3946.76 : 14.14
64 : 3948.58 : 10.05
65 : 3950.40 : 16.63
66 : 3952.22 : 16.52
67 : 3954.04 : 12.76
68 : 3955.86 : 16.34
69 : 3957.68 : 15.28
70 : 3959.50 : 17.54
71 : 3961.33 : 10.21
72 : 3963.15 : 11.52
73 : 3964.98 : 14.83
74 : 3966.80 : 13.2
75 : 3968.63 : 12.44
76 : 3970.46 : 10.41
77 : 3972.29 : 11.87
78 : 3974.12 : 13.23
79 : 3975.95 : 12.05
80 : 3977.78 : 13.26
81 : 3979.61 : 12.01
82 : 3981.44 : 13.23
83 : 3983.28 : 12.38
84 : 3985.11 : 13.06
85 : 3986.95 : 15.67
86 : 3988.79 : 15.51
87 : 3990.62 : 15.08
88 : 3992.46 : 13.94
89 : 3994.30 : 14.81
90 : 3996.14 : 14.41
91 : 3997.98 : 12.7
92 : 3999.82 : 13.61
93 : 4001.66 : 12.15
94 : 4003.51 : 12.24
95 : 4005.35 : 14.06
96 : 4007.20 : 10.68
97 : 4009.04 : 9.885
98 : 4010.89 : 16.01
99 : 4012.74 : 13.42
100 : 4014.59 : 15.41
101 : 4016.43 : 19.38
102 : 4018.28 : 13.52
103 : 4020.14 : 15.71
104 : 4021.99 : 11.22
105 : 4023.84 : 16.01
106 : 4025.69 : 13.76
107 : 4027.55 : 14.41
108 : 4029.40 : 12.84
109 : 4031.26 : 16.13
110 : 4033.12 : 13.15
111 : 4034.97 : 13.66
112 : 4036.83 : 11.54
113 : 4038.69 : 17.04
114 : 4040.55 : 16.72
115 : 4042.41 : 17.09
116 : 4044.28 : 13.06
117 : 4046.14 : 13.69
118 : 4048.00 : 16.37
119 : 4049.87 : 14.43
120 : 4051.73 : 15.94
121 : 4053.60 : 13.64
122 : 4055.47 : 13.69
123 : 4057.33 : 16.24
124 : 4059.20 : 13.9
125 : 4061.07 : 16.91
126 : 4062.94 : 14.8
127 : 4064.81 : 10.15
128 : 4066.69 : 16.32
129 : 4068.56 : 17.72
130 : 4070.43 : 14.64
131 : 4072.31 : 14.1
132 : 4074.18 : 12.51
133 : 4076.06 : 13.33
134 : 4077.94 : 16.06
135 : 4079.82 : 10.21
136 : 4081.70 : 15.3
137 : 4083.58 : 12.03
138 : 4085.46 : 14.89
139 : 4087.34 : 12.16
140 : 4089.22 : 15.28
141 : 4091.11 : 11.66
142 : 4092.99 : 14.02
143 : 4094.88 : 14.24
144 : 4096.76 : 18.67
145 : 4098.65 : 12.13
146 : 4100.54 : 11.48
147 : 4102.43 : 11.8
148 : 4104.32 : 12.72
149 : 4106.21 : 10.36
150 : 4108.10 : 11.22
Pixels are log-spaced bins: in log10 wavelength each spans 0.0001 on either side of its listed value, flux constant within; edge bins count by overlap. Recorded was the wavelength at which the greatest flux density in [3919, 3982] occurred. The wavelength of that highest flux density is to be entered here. 3959.50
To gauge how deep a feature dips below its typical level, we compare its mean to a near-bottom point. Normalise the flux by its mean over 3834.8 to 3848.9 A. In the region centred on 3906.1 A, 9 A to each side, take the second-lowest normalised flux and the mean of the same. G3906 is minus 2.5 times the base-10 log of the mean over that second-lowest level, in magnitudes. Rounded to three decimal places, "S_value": -0.127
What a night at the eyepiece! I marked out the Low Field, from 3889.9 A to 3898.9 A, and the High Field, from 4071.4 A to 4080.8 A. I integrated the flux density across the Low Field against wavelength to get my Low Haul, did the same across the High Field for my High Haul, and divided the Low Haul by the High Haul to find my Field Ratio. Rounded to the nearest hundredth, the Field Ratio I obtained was 0.93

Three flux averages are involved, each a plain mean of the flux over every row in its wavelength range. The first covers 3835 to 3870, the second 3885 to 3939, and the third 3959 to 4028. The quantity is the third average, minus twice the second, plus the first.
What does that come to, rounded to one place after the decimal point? 0.4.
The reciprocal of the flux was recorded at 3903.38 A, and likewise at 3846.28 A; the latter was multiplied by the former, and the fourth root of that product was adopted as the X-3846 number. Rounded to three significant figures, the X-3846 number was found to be 0.257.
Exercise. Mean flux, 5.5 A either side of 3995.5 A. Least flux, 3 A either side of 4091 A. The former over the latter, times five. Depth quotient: 6.0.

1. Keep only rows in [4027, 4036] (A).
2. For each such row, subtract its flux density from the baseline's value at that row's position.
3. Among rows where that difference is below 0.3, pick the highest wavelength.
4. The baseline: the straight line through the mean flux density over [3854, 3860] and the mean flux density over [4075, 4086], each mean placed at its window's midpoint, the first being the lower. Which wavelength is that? 4031.26 A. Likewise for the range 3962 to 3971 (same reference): 3964.98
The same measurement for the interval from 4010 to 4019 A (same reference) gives 4016.43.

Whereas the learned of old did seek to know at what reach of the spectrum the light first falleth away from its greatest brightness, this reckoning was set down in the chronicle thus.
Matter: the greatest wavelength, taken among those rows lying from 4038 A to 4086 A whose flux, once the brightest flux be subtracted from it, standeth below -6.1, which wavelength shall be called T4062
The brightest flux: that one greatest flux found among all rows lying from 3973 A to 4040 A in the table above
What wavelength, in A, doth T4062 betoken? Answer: 4083.58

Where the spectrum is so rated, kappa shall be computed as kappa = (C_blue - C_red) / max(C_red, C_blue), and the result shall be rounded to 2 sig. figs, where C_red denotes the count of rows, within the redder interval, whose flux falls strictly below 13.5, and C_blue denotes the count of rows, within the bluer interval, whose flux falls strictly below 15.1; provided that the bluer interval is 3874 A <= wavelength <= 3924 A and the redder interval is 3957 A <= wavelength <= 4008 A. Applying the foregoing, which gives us -0.12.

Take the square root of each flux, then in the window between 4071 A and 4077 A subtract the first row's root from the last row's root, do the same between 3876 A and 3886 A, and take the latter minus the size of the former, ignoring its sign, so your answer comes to -0.290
